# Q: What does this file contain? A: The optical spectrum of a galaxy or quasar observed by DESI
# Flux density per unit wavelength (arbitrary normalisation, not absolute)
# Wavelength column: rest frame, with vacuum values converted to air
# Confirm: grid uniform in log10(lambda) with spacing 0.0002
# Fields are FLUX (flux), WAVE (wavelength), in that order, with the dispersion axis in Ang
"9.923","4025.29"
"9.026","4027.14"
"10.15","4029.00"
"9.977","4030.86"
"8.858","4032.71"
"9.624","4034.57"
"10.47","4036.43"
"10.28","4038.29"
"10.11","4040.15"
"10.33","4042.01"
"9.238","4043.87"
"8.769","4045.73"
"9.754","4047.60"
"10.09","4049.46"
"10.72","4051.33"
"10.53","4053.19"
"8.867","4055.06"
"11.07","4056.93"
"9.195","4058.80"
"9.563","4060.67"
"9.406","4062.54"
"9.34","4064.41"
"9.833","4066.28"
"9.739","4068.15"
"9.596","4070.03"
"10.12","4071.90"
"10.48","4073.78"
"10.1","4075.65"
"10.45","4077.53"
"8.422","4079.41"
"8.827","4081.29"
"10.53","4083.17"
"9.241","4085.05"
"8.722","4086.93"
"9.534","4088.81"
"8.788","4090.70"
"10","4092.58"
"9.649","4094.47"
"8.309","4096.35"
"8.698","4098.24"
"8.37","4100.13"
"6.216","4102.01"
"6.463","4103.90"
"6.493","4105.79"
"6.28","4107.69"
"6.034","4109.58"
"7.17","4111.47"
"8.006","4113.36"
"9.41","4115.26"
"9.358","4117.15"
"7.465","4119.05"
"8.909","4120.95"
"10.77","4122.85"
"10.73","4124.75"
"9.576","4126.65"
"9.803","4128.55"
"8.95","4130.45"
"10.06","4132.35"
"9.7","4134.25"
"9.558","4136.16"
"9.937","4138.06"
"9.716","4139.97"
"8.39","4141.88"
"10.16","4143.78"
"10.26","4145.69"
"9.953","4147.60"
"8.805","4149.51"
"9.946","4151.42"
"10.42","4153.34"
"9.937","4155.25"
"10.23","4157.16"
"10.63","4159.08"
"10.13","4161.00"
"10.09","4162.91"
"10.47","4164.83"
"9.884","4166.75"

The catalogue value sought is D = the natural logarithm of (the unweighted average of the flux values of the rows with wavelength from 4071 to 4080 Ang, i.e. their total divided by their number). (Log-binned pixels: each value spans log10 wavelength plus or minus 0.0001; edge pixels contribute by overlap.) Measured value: 2.29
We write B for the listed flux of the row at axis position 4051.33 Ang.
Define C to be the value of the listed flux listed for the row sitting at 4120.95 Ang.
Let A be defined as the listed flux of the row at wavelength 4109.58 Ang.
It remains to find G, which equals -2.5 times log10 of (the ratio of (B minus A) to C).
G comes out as 0.7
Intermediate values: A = 6.034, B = 10.72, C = 8.909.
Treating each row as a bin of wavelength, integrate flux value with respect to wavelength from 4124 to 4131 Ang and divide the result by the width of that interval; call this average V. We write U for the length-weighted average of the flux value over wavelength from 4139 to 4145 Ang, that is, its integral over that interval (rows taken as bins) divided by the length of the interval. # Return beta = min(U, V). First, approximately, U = 9.5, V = 9.8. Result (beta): 9.5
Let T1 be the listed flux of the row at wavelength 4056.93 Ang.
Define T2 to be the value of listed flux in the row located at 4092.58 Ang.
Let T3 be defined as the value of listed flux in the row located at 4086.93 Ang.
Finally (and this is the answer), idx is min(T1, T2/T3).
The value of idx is 1.15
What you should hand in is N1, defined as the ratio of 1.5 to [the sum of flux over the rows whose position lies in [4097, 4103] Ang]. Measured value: 0.064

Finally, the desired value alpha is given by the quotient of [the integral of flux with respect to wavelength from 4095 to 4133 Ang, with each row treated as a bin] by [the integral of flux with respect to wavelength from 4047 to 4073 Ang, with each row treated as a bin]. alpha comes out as 1.2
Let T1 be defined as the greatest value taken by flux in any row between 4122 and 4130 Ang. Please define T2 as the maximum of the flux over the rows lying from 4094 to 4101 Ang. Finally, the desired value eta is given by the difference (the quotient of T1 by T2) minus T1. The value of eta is -9.65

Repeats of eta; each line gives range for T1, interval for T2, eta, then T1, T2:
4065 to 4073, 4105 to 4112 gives -8.71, 10.12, 7.17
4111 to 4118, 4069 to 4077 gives -8.51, 9.41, 10.48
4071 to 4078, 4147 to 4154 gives -9.47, 10.48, 10.42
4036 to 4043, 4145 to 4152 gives -9.45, 10.47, 10.26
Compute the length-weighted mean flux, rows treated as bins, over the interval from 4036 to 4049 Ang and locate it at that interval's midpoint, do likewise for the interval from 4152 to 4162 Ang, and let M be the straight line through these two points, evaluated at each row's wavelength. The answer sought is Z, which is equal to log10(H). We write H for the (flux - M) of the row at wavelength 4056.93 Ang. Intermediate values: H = 1.2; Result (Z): 0.1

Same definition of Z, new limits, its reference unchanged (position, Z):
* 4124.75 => -0.2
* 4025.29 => -0.8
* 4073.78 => -0.3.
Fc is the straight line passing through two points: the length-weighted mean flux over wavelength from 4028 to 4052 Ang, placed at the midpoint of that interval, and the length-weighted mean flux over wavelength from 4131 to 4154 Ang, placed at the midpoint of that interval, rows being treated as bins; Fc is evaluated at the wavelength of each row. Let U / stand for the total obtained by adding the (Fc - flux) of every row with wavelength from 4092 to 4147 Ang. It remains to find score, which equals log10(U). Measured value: 1.5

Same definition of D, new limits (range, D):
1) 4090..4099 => 2.21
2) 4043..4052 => 2.27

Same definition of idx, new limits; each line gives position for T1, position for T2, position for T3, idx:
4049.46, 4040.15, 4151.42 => 1.02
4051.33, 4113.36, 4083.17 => 0.76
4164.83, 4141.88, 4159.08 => 0.79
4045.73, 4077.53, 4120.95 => 1.17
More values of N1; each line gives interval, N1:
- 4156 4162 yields 0.048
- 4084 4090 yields 0.055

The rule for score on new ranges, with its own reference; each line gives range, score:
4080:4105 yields 1.1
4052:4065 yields -0.1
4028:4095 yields 0.5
